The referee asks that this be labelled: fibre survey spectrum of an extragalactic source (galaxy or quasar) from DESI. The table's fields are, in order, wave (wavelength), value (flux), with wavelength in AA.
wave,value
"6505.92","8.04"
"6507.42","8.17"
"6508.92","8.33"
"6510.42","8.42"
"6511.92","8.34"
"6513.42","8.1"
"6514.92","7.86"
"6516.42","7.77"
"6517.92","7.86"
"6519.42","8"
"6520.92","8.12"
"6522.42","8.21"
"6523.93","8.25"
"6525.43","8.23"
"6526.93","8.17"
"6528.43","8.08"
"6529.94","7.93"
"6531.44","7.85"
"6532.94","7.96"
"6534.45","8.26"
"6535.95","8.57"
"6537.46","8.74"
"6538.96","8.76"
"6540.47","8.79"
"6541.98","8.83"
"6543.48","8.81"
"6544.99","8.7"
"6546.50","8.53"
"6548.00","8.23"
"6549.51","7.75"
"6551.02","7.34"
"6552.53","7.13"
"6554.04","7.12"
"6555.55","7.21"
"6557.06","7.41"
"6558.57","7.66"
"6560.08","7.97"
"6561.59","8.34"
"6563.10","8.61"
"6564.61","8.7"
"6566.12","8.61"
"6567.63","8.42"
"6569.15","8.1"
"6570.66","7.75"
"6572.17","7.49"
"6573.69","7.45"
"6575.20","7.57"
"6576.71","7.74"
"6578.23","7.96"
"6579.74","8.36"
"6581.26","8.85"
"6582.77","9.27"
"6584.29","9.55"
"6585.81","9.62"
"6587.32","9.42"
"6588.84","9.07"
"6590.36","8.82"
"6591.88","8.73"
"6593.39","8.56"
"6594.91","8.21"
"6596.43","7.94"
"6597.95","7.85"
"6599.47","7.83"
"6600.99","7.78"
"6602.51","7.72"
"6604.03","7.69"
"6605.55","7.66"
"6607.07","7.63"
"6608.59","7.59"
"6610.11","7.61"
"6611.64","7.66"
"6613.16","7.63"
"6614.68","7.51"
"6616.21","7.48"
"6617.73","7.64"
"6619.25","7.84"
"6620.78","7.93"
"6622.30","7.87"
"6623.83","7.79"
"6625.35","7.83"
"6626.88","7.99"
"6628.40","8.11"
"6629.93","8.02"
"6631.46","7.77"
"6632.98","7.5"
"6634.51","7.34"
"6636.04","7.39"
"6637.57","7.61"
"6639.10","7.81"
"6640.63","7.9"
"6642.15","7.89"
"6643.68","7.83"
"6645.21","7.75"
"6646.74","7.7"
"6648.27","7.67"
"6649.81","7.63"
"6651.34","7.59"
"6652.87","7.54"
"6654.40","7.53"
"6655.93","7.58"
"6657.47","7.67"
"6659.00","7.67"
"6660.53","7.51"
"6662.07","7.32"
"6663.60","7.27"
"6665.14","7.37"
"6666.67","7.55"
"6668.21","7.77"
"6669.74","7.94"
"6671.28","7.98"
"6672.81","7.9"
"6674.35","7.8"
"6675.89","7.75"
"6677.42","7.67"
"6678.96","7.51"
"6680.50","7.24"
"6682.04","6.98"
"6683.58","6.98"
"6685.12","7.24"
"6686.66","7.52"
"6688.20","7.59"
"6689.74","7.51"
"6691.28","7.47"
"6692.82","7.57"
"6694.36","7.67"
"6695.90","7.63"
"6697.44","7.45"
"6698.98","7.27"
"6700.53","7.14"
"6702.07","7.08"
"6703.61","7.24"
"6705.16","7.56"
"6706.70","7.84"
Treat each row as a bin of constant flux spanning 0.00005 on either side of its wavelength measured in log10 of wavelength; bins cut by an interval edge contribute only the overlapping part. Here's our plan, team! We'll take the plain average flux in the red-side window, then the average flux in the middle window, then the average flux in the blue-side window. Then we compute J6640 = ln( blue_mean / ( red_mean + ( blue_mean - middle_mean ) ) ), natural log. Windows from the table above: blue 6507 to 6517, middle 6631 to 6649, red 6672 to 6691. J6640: 0.026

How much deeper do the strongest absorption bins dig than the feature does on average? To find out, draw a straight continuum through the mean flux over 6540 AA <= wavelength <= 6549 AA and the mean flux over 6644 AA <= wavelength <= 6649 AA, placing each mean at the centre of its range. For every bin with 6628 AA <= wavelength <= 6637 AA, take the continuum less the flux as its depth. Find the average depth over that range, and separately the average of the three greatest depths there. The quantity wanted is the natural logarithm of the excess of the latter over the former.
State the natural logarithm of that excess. -1.4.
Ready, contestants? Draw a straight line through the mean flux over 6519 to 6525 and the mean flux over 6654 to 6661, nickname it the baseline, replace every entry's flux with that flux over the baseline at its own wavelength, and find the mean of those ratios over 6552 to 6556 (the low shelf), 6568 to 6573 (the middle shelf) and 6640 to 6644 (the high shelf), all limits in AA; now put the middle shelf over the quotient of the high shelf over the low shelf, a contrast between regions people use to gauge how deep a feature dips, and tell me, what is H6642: 0.85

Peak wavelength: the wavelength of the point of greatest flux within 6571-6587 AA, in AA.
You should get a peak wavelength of 6585.81 AA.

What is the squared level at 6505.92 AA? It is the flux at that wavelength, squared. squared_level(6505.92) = 65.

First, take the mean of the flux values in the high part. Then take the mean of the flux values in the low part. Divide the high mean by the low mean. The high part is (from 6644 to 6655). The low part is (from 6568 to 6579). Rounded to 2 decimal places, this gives 0.99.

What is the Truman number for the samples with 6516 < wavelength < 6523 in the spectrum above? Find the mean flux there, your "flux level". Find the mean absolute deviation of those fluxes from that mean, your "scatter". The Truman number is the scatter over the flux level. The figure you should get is 0.018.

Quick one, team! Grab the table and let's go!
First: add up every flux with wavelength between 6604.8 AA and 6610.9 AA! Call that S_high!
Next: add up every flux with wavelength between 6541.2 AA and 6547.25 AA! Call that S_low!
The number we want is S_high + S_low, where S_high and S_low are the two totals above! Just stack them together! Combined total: 65.4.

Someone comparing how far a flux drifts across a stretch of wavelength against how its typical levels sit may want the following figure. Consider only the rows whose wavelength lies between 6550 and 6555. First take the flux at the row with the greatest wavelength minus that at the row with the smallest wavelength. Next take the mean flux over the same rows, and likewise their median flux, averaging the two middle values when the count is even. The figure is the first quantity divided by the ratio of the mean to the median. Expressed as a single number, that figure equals -0.22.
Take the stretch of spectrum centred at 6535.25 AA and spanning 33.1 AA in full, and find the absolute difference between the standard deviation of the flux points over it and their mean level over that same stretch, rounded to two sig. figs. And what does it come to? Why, 7.9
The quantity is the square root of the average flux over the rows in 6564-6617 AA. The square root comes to 2.86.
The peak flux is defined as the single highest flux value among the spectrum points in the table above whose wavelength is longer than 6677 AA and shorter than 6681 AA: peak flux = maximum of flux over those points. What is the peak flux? 7.67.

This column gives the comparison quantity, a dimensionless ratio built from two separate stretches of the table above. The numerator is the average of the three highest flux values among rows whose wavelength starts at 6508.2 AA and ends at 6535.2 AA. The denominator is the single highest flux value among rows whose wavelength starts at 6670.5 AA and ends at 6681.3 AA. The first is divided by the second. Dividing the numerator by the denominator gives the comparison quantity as 1.05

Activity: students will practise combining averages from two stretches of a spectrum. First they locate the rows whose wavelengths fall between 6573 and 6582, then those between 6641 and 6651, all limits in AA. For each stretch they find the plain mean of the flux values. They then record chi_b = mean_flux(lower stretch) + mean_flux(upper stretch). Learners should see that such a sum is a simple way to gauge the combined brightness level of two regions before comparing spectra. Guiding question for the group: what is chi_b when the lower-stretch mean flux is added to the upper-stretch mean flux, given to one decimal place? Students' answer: 15.7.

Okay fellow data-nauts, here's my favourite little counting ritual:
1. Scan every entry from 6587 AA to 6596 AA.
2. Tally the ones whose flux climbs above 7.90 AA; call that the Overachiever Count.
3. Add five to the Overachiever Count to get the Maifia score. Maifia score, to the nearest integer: 11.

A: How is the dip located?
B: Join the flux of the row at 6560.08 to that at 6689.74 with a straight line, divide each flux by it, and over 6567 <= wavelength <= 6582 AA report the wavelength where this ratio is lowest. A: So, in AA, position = 6573.69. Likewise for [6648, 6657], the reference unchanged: 6654.40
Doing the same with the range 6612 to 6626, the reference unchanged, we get 6616.21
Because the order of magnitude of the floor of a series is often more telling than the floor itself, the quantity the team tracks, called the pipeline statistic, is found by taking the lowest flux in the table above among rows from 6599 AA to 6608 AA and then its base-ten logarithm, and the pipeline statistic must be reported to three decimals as 0.883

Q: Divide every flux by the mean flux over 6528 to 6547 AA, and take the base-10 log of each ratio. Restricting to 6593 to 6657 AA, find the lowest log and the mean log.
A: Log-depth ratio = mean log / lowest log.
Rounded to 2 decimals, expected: 0.62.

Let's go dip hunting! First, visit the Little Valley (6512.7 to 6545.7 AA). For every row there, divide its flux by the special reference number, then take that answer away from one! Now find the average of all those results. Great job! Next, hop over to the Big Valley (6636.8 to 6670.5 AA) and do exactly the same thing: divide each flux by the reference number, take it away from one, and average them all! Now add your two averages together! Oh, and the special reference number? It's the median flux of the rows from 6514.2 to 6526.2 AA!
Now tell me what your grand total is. 0.026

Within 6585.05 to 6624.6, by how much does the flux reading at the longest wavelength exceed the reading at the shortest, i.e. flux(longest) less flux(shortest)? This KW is -1.8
